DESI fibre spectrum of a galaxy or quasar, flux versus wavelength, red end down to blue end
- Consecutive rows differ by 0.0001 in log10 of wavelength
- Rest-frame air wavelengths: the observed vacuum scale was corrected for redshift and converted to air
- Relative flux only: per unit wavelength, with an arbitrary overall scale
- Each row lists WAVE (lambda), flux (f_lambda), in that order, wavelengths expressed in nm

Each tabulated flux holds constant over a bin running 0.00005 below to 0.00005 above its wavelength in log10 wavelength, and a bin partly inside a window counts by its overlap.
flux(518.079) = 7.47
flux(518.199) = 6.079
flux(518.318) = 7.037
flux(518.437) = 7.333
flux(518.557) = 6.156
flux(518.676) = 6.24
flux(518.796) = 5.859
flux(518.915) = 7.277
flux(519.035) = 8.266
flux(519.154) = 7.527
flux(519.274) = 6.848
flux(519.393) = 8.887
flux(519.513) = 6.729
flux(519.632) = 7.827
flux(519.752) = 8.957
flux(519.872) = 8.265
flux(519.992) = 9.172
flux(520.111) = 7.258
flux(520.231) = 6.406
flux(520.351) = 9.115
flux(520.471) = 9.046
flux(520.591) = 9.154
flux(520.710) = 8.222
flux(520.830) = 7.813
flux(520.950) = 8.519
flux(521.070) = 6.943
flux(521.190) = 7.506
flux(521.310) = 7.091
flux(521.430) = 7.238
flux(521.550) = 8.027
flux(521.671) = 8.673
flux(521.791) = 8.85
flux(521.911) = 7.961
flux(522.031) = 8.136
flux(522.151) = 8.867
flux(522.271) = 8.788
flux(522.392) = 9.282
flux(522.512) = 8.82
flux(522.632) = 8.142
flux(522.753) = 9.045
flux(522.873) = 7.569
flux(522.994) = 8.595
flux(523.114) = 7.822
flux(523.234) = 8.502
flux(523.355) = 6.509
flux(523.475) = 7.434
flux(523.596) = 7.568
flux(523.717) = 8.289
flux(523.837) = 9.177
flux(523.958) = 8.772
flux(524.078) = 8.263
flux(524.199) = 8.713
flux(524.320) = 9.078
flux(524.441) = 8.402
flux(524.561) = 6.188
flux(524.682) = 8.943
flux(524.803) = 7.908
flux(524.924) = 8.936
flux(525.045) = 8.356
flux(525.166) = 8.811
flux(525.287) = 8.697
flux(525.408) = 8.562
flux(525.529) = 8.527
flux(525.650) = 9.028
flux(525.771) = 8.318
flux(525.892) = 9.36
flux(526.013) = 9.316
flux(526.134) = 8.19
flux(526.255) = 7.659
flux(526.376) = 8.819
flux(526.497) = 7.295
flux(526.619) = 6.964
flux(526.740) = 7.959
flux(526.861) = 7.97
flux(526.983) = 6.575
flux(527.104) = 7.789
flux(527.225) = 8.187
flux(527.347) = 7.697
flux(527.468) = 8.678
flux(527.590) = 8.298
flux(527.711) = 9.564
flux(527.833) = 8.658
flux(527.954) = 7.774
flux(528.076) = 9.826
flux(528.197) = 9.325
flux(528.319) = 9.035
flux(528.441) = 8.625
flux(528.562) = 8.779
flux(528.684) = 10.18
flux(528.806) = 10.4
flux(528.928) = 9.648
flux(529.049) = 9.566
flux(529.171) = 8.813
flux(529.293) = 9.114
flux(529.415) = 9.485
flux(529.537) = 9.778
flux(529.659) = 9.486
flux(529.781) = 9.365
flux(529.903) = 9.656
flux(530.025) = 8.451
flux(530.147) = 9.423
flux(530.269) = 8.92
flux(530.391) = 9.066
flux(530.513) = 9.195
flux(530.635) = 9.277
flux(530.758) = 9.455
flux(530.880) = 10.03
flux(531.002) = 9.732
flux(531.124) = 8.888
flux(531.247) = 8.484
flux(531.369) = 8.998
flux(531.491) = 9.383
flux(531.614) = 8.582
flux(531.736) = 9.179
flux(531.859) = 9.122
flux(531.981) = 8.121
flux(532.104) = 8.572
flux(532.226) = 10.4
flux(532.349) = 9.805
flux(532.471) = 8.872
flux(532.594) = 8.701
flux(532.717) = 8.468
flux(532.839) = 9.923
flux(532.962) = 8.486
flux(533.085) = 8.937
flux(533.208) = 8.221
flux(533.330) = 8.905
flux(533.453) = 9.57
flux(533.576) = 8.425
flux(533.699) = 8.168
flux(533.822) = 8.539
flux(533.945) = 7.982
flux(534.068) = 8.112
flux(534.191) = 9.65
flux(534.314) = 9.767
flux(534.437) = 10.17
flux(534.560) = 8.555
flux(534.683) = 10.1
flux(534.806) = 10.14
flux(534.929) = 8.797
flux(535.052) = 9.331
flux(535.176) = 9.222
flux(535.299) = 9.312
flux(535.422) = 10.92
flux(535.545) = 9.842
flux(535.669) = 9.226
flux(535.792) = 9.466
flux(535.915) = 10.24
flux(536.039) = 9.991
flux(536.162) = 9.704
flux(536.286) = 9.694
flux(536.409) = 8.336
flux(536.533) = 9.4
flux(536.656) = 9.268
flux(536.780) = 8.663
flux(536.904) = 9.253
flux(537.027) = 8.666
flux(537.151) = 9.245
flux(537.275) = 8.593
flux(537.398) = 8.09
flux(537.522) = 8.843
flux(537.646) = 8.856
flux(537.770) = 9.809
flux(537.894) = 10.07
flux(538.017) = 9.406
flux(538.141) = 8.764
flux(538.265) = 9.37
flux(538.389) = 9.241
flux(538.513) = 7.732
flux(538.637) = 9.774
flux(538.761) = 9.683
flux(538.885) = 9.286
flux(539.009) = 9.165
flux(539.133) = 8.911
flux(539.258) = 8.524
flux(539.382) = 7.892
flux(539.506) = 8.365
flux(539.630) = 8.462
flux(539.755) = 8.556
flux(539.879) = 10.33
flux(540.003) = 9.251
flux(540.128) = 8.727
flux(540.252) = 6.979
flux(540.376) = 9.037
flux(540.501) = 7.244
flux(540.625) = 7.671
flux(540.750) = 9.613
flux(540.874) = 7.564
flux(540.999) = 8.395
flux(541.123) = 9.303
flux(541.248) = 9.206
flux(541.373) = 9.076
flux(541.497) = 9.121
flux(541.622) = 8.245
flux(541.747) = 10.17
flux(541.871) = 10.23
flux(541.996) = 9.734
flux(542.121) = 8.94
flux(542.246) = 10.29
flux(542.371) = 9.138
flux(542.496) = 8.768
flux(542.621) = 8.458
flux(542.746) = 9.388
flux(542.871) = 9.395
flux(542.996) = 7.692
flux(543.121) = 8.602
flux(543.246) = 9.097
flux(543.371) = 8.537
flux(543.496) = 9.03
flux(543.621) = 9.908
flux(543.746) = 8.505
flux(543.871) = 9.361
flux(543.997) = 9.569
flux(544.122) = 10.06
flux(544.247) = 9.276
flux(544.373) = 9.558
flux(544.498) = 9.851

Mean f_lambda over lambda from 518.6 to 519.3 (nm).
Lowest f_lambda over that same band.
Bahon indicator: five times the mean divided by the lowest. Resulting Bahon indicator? 6.0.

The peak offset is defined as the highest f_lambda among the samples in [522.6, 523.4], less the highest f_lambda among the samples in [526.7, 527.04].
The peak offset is 1.1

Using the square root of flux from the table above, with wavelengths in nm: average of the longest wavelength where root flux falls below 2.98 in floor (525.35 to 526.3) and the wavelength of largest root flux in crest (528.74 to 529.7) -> 527.53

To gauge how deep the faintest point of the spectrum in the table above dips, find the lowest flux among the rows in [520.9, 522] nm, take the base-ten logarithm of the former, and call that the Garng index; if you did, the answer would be 0.84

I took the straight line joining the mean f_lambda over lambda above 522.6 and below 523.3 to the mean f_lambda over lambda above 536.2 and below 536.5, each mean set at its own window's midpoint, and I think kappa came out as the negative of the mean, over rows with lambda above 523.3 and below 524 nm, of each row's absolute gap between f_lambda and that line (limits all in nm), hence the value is -0.79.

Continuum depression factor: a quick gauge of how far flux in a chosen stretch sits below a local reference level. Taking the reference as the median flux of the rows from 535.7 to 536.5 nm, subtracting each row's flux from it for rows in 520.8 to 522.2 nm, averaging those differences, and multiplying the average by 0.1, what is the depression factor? 0.173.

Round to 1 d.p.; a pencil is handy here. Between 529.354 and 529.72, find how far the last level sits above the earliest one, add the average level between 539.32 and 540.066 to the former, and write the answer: 8.8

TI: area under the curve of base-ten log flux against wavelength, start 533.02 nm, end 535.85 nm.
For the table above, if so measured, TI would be 2.7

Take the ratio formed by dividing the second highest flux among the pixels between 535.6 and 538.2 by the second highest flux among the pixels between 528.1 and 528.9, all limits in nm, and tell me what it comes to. 0.99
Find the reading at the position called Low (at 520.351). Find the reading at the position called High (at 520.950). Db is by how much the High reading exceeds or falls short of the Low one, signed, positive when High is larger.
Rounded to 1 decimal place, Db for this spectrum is -0.6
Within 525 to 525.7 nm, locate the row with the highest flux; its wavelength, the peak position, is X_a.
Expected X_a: 525.650 nm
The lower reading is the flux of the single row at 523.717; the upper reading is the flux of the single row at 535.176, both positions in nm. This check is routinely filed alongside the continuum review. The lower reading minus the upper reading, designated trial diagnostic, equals -0.9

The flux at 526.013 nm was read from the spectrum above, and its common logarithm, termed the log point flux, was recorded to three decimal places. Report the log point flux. 0.969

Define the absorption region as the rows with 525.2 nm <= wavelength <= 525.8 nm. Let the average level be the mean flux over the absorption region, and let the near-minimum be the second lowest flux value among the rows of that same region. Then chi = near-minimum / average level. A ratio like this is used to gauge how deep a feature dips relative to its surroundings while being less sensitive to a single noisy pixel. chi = 0.99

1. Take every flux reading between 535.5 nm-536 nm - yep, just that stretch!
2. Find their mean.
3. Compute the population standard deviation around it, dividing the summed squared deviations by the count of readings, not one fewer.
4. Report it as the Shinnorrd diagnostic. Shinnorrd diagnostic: 0.38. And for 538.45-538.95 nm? 0.82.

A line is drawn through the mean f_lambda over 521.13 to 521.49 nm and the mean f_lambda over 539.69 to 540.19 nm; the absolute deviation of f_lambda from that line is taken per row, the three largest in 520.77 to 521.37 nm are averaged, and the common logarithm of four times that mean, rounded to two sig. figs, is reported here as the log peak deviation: 0.46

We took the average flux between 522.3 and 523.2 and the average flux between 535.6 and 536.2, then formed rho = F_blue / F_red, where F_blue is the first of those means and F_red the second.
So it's 0.87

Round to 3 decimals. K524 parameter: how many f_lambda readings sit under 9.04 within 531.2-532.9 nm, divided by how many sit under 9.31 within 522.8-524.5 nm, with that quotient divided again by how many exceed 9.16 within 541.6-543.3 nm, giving 0.095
